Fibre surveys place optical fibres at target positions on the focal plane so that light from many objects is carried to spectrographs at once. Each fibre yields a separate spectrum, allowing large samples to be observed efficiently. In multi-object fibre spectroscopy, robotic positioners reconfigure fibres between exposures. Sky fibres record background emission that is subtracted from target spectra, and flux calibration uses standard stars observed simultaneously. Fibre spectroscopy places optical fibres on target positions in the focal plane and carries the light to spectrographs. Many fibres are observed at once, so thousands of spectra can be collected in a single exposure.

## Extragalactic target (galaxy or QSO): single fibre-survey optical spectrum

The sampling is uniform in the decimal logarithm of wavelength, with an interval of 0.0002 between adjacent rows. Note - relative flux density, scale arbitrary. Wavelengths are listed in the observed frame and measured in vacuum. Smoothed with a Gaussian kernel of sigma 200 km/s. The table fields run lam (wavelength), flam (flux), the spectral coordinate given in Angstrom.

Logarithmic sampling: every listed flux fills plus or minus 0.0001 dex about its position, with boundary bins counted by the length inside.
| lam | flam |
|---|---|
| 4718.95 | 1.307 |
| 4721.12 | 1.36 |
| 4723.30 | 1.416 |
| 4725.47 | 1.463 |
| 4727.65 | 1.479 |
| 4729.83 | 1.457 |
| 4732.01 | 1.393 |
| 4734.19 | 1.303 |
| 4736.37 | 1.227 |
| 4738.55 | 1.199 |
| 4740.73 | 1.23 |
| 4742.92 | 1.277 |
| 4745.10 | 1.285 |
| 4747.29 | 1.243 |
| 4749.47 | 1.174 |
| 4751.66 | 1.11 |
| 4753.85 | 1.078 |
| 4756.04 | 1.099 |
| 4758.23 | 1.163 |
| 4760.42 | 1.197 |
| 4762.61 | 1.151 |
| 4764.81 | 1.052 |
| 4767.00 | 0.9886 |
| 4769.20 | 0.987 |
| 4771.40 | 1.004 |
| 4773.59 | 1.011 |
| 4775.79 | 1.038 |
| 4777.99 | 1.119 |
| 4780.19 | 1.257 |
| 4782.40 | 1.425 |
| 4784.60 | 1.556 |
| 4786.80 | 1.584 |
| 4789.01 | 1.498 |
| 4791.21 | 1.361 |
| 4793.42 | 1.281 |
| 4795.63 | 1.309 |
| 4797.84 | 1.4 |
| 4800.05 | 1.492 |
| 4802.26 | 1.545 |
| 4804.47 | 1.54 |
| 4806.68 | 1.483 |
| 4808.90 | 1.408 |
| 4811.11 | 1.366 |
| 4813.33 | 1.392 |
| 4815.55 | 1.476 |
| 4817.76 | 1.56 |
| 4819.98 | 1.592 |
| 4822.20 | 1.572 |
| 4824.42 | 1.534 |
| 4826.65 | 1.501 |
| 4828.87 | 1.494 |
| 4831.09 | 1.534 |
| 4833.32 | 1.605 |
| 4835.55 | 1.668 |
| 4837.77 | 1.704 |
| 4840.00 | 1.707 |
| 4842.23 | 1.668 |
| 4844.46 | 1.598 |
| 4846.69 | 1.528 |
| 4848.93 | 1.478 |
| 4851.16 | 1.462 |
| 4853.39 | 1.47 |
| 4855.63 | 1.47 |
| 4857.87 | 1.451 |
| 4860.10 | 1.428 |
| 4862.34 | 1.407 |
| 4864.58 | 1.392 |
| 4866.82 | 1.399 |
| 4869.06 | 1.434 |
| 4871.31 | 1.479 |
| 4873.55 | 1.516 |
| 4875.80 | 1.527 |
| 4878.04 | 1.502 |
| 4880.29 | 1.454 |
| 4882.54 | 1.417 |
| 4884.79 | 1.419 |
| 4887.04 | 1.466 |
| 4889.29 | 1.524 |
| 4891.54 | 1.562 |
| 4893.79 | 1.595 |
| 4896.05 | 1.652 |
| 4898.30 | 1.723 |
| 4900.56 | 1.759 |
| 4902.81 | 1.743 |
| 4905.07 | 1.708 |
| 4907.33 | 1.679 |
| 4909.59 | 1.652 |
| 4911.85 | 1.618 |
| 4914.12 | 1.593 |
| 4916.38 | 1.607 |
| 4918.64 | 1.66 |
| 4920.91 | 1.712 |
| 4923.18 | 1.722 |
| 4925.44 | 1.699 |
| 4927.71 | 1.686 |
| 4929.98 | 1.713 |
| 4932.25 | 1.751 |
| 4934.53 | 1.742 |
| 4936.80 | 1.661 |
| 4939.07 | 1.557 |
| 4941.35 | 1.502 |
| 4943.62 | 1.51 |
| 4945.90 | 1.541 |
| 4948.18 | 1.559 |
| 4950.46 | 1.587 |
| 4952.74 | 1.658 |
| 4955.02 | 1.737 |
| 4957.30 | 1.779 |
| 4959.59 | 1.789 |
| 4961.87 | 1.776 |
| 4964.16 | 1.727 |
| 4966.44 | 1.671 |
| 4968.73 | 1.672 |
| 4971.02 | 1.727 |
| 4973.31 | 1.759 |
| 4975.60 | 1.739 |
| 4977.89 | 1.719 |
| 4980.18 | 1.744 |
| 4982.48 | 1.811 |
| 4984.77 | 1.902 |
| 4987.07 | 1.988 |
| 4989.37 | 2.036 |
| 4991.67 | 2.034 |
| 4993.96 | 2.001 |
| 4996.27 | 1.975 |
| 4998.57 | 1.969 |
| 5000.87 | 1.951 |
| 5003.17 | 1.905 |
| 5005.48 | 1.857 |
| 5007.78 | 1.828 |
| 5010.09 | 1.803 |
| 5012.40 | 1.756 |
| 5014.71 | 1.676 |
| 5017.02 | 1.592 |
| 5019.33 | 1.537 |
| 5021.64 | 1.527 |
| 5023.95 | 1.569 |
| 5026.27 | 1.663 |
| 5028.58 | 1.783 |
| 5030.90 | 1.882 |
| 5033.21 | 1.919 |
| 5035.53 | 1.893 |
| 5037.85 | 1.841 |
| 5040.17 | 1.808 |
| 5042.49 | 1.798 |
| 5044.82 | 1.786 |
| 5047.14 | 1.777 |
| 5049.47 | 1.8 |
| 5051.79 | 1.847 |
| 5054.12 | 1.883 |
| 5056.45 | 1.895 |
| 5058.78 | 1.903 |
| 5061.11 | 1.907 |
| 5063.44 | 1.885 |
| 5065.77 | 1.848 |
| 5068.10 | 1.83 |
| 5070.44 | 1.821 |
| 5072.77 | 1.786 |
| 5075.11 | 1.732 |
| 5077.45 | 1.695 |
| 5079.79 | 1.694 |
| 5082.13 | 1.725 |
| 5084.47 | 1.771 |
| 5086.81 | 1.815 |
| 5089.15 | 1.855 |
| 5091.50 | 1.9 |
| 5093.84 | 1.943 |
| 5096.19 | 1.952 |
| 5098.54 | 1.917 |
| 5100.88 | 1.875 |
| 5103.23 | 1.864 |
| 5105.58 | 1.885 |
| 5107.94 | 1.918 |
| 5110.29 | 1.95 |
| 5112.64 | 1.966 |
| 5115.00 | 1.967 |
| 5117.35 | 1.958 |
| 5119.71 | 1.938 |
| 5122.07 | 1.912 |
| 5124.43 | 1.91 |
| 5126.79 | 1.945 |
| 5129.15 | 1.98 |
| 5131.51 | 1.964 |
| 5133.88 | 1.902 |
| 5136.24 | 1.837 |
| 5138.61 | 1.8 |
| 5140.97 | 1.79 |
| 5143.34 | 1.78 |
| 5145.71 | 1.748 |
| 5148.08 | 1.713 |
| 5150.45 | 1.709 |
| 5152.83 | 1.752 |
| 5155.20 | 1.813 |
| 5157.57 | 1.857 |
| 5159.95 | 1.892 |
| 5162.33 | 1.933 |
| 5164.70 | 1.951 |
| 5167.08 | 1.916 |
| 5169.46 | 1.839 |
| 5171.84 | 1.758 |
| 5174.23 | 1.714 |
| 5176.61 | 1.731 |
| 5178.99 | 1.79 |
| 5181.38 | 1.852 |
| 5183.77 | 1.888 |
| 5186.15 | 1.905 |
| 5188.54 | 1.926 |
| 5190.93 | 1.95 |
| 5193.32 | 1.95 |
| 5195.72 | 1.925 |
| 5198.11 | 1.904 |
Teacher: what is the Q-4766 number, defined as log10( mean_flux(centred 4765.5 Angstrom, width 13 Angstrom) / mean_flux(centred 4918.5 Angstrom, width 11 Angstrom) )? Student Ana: -0.19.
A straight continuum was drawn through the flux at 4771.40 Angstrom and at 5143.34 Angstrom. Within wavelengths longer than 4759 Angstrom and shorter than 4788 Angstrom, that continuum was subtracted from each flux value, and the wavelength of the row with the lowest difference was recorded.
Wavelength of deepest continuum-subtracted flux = 4769.20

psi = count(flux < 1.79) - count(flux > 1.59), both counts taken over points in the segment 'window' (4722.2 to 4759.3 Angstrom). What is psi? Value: 17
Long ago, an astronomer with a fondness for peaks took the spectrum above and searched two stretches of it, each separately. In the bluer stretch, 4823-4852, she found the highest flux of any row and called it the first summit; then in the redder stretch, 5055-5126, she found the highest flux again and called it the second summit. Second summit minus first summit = 0.260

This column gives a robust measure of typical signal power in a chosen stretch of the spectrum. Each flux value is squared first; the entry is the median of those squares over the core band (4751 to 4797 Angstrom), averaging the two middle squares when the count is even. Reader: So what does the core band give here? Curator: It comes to 1.3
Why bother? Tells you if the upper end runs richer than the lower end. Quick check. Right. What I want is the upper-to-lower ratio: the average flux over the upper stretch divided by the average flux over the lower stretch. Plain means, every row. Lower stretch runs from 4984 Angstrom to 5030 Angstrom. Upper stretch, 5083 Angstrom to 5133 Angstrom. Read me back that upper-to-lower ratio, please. 1.05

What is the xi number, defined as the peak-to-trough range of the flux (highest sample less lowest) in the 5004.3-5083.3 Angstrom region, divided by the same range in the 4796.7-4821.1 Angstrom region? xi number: 1.7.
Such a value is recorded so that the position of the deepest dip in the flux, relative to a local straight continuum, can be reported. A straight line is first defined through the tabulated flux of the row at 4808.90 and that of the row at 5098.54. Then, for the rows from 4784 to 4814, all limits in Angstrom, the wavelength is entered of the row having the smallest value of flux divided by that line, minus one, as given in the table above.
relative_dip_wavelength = 4793.42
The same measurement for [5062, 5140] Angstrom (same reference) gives 5079.79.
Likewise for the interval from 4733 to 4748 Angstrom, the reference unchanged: 4738.55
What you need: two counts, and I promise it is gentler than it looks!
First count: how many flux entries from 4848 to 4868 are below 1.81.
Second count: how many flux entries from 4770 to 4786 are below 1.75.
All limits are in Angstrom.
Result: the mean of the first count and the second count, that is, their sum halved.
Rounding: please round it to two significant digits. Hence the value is 8.0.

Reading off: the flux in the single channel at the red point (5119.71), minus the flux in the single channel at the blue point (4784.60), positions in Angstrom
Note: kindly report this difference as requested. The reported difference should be 0.38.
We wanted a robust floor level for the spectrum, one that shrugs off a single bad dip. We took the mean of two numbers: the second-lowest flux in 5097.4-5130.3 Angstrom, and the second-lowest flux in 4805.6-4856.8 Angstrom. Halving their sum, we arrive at 1.63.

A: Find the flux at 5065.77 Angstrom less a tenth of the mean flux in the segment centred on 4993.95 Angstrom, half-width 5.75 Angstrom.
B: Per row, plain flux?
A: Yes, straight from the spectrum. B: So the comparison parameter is 1.65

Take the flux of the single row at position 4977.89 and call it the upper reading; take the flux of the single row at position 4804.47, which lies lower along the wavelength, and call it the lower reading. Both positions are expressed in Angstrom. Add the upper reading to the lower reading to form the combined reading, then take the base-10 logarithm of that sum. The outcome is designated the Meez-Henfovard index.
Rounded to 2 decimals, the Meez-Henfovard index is 0.51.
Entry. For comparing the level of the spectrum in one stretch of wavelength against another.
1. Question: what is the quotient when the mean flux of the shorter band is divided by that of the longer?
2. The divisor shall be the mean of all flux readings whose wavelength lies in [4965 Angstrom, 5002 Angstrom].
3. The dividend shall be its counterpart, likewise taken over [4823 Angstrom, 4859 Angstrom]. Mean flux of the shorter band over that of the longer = 0.84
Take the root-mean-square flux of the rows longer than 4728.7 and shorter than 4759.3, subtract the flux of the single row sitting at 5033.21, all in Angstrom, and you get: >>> -0.68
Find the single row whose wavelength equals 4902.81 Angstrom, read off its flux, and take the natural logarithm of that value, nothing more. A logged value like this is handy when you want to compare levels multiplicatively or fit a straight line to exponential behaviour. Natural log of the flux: 0.56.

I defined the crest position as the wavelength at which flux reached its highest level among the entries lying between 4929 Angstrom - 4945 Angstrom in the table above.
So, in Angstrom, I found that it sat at 4932.25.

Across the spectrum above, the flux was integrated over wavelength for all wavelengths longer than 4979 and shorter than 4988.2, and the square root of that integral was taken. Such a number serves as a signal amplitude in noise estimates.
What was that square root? 4.1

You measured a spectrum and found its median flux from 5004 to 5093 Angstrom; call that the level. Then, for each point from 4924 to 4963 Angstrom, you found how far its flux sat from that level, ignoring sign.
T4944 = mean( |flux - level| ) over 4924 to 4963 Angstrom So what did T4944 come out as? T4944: 0.14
